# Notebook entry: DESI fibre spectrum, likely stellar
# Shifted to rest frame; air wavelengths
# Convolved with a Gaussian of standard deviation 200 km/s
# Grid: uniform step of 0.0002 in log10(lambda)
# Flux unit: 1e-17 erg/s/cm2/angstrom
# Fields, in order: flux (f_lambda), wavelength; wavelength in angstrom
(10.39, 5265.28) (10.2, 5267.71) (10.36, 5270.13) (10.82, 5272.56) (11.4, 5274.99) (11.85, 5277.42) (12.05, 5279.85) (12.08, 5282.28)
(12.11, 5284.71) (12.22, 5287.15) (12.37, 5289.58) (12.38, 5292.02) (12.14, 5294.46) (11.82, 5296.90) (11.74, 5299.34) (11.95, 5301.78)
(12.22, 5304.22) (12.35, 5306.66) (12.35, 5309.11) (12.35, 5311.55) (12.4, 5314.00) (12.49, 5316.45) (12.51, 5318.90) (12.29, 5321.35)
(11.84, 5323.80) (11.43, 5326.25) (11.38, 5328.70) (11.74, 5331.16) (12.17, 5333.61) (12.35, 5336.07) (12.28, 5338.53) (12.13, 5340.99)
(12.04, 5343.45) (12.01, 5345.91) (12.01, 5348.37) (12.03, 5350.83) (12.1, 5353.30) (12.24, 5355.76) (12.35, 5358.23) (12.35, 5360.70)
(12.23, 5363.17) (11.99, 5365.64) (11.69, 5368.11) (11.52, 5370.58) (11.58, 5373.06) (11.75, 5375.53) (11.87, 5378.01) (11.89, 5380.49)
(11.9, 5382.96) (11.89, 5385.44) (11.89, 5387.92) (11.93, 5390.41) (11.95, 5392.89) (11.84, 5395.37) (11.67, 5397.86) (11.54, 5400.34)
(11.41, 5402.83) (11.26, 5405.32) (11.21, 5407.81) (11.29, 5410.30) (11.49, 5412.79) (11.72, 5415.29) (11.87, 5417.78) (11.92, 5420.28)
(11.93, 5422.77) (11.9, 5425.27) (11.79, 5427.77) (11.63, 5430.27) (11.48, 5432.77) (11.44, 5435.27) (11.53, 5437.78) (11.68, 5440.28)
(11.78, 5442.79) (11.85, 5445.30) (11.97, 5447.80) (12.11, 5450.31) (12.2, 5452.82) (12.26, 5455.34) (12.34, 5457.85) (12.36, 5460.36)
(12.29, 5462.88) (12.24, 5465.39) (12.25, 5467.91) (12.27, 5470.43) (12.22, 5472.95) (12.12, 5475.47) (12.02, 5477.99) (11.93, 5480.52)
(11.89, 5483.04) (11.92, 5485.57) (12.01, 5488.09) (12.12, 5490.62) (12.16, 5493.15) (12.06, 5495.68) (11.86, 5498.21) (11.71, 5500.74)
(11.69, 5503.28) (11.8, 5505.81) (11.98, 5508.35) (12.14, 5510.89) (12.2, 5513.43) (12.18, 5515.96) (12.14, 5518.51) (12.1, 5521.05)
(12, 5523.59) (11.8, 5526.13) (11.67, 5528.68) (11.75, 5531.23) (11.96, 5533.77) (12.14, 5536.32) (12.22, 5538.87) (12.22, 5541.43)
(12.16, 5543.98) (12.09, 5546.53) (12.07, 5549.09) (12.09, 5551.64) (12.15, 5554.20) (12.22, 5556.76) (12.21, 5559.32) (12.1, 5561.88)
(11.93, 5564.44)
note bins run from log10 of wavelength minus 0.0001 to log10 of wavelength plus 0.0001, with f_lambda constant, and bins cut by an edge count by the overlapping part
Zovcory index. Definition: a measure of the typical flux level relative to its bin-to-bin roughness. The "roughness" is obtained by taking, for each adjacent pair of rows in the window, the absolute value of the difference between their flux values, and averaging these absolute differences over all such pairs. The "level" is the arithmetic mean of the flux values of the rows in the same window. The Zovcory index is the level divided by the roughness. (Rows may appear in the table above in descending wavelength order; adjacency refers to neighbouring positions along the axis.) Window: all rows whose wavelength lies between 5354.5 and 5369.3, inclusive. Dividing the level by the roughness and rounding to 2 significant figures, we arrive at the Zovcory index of 79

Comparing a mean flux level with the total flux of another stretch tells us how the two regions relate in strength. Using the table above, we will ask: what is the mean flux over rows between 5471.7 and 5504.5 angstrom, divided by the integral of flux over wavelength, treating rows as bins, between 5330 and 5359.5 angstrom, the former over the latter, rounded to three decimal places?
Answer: 0.033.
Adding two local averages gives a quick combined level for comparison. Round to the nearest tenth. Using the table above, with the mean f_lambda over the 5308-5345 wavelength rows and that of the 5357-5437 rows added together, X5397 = 23.9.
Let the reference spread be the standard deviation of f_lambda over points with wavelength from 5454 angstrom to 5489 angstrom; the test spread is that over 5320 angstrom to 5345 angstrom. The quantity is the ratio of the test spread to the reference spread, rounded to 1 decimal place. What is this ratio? 2.1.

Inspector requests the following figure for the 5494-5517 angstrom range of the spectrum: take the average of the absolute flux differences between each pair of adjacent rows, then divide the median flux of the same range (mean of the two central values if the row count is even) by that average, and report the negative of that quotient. -106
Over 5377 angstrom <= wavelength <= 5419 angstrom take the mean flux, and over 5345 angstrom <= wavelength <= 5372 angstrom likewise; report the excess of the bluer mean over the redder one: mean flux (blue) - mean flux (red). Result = 0.36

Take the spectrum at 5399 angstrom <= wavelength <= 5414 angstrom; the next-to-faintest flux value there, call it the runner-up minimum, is 11.26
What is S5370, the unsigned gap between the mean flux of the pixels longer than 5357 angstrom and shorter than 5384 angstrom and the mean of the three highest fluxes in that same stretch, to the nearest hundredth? 0.39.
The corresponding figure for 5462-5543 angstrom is 0.24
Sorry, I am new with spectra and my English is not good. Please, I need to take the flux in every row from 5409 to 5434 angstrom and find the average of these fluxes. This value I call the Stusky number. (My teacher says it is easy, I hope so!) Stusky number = 11.7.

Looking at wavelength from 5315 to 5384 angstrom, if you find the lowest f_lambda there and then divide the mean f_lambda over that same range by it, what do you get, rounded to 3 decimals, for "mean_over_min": 1.055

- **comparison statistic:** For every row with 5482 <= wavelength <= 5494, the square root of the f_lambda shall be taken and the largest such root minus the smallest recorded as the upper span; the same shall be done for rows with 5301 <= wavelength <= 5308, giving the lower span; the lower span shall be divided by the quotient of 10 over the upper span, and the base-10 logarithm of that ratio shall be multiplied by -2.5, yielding 9.1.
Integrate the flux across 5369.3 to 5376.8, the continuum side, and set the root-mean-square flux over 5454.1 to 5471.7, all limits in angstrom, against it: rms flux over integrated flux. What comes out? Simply 0.14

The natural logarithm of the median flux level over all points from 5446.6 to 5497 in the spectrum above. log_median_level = 2.50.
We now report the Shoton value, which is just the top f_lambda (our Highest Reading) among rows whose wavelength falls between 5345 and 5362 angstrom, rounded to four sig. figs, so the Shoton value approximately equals 12.35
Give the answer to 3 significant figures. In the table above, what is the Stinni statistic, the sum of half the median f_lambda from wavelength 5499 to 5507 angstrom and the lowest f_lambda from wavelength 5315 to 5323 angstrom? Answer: 18.1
